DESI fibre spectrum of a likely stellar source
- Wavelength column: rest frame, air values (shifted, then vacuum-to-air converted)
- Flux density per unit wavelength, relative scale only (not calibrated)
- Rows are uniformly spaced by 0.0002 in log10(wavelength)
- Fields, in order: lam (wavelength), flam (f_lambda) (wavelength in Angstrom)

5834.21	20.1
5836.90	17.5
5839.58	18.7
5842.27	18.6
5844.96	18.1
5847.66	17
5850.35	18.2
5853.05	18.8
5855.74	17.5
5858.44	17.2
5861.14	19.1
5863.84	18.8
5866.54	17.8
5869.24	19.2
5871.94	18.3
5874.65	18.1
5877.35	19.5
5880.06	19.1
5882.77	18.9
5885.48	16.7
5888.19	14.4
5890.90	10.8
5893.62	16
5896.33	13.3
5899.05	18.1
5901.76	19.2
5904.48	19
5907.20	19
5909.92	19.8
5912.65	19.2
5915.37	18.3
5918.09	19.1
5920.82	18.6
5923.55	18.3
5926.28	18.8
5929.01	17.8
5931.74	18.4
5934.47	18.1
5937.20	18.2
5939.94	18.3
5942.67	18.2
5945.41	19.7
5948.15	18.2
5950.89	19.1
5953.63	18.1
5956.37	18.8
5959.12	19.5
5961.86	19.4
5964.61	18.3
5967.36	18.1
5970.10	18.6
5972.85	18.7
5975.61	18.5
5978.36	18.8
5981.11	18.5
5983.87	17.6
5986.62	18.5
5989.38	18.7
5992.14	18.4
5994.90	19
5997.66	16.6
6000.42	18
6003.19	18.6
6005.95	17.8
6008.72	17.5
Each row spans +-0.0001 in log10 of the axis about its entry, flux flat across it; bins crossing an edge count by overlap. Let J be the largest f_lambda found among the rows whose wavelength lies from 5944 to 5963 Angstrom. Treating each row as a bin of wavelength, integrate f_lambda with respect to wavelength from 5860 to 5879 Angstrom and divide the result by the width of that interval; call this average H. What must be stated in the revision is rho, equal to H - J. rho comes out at -1.01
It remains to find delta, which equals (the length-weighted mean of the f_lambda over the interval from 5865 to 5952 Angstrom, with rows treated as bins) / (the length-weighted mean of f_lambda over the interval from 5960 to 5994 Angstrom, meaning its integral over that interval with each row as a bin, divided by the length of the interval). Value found 0.97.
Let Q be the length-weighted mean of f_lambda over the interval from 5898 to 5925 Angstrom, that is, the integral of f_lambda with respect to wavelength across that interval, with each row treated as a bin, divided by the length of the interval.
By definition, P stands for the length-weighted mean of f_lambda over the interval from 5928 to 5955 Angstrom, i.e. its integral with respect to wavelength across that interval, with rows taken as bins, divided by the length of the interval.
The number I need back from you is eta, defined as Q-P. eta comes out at 0.4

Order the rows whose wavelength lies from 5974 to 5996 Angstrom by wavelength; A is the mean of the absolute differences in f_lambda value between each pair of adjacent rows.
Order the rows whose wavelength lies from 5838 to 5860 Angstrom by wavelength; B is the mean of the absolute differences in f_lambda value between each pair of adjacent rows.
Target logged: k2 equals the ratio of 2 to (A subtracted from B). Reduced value 9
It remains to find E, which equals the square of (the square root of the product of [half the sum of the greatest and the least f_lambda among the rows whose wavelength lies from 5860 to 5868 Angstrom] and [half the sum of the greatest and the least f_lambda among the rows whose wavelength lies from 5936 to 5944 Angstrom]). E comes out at 337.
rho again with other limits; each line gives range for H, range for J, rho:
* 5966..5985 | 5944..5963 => -1.29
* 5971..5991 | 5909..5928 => -1.33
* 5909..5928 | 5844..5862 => -0.28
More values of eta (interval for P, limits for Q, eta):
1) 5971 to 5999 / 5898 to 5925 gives 0.5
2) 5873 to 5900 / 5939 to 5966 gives 2.3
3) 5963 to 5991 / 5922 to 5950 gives 0.0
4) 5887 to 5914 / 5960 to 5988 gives 1.6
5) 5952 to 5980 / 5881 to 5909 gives -2.1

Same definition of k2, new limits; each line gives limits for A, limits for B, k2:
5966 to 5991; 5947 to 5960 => 5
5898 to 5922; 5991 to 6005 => 3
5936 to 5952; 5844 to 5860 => 25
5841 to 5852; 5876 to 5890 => 6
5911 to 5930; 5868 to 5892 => 3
